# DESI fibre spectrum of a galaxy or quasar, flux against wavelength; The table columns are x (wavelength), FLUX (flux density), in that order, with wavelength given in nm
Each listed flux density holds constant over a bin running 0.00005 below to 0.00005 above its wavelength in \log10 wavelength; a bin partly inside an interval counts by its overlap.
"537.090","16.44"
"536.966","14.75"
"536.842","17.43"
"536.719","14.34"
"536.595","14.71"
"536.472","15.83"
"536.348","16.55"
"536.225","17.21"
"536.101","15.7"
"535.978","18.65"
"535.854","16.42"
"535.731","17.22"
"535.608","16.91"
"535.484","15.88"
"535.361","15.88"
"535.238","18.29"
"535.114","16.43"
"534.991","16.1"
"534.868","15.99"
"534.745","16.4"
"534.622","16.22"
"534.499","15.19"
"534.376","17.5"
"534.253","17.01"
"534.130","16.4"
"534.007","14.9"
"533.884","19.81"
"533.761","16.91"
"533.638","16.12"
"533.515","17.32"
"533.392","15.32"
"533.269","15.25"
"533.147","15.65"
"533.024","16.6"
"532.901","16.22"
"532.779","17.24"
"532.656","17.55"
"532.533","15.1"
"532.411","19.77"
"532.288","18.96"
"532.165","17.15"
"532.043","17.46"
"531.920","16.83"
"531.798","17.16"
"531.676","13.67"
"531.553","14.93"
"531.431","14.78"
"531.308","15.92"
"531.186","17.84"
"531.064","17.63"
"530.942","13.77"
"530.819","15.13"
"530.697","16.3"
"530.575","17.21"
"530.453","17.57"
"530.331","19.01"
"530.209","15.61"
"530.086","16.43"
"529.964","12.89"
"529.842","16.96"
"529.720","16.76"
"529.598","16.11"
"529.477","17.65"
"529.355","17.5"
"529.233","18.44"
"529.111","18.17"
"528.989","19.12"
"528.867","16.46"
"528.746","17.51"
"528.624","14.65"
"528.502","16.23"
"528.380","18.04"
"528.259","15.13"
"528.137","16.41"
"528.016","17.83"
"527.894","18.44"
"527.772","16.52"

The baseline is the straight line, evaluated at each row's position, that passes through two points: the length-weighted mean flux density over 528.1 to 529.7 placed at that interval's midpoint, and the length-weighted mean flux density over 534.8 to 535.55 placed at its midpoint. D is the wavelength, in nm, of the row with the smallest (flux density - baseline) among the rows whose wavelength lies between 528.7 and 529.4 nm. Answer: 528.867 nm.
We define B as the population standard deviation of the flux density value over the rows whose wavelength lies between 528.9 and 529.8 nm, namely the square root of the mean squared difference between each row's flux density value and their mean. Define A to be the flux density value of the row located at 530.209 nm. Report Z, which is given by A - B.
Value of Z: 14.7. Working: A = 15.61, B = 0.94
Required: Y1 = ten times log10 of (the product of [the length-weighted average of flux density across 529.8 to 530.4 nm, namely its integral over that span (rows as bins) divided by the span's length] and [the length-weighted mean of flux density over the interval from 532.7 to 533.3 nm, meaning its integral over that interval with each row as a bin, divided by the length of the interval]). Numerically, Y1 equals 24.2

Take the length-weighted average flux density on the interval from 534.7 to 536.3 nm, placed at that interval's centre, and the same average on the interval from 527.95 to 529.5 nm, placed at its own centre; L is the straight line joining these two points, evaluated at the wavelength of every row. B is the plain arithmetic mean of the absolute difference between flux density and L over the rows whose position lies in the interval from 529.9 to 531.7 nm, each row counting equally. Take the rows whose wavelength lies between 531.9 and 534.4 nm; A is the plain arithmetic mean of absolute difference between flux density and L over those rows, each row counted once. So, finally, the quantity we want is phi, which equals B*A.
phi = 1.7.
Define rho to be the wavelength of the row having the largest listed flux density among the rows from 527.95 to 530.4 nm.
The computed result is 528.989 nm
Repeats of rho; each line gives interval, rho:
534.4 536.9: 535.978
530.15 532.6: 532.411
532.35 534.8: 533.884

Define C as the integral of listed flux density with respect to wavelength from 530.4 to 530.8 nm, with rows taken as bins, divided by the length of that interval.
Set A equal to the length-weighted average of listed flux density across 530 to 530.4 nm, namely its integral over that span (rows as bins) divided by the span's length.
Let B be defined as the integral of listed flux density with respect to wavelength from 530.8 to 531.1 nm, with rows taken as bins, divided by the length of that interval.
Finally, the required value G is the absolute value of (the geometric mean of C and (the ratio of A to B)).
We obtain 4.28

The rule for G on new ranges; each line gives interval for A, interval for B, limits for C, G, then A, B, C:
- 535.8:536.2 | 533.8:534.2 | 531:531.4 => 4.10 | 16.9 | 17.0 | 16.9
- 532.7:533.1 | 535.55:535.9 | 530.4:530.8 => 4.08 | 16.7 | 16.9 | 16.8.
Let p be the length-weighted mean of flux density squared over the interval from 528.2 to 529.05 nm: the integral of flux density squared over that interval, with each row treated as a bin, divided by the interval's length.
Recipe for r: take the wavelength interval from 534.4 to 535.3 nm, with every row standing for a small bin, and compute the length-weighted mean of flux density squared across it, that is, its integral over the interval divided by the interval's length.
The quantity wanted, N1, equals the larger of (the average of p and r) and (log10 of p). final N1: 276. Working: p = 282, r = 271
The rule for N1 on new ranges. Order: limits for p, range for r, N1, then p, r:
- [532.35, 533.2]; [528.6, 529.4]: 298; 287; 309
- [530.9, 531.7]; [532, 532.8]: 280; 247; 313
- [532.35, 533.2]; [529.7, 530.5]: 280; 287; 273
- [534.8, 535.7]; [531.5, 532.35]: 276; 274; 278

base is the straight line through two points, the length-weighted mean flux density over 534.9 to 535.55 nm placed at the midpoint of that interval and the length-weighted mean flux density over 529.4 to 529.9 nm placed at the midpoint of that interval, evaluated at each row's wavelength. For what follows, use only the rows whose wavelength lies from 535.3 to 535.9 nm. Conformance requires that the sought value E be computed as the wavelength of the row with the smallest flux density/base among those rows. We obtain 535.361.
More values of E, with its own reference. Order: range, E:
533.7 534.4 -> 534.007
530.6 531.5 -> 530.942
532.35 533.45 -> 532.533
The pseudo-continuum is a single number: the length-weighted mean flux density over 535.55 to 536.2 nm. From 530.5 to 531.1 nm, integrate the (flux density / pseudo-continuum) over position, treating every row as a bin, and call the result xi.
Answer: 0.564 nm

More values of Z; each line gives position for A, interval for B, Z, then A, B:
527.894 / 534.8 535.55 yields 17.6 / 18.44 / 0.85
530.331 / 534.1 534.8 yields 18.3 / 19.01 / 0.71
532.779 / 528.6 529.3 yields 15.8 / 17.24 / 1.48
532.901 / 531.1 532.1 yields 14.8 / 16.22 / 1.40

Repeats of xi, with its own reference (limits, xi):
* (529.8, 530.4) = 0.570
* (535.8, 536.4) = 0.597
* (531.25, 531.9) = 0.589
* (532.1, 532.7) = 0.625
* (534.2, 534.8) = 0.581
